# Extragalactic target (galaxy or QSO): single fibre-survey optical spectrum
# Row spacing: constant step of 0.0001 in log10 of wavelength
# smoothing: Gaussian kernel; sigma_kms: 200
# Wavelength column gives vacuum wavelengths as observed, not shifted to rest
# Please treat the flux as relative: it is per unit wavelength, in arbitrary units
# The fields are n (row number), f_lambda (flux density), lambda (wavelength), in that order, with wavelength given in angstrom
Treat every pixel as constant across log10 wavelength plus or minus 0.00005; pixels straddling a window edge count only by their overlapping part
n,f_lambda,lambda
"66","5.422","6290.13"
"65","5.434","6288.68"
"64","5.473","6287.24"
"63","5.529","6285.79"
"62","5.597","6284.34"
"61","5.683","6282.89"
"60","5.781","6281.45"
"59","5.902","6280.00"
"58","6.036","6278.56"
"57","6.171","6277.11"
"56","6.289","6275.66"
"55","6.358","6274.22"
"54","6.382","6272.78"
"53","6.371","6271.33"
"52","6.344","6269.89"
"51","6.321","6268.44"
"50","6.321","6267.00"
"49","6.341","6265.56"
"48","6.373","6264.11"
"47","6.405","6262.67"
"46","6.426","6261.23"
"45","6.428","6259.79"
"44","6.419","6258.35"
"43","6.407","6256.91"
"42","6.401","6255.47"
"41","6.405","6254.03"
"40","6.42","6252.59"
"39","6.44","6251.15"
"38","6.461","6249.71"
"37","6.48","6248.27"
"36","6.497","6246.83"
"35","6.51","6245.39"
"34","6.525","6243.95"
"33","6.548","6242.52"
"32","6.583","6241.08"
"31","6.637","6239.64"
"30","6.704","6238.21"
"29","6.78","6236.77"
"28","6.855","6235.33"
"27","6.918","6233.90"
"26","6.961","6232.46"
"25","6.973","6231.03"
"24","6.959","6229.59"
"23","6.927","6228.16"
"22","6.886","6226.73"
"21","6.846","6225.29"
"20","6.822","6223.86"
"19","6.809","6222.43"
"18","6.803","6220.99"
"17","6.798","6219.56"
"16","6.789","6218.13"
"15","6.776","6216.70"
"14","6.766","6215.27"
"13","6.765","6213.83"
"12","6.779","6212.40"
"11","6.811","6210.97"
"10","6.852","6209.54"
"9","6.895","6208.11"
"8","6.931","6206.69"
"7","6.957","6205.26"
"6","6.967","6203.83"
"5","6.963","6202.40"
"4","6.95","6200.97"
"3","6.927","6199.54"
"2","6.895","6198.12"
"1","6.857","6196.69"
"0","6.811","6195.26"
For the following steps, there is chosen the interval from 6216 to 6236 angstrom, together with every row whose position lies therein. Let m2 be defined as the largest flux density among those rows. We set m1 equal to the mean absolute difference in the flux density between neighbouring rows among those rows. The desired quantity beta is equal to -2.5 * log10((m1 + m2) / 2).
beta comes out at -1.36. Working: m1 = 0.024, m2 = 6.973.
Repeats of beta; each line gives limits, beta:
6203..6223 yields -1.36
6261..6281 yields -1.28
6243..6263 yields -1.29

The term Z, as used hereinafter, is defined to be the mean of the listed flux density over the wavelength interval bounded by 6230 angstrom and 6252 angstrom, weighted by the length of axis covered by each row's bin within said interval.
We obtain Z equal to 6.66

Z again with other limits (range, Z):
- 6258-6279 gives 6.33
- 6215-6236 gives 6.86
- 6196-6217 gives 6.87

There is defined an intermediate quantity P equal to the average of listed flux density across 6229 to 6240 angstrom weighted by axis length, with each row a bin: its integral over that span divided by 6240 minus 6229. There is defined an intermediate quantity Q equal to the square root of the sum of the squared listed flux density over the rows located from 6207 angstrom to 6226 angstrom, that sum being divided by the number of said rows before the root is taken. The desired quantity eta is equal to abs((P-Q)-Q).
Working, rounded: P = 6.85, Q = 6.8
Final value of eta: 6.8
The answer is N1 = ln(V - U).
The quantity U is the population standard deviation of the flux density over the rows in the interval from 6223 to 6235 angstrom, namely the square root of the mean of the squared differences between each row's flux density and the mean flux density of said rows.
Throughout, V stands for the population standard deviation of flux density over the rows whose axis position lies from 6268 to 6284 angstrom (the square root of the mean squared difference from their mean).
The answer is -1.6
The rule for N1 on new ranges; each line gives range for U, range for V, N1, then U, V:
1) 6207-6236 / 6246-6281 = -2.7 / 0.067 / 0.13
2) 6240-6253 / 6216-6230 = -4.6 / 0.049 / 0.06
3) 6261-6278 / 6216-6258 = -2.0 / 0.063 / 0.20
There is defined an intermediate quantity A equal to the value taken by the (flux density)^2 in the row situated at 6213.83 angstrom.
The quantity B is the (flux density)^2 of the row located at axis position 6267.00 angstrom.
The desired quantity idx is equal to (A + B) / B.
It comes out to 2.15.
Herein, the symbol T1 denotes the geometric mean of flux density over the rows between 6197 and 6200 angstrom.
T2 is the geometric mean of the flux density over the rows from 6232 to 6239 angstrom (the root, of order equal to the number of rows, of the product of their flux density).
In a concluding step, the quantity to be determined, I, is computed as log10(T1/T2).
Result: 0.004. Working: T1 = 6.91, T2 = 6.8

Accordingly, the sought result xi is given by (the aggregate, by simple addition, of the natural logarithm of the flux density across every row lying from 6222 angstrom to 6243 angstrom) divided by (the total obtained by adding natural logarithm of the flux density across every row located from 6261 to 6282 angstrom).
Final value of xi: 1.05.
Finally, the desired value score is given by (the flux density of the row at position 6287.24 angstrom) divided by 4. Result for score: 1.37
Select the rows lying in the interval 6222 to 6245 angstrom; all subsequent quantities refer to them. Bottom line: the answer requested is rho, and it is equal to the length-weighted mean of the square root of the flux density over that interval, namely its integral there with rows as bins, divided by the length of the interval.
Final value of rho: 2.61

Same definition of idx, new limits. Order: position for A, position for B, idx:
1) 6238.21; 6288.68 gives 2.52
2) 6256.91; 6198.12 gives 1.86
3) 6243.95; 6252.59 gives 2.03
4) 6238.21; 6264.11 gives 2.11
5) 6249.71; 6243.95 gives 1.98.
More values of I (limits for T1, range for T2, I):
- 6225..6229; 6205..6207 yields -0.004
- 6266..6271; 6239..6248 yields -0.015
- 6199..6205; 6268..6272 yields 0.040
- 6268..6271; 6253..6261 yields -0.005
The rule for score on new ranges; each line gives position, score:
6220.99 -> 1.70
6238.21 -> 1.68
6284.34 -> 1.40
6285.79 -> 1.38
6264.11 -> 1.59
